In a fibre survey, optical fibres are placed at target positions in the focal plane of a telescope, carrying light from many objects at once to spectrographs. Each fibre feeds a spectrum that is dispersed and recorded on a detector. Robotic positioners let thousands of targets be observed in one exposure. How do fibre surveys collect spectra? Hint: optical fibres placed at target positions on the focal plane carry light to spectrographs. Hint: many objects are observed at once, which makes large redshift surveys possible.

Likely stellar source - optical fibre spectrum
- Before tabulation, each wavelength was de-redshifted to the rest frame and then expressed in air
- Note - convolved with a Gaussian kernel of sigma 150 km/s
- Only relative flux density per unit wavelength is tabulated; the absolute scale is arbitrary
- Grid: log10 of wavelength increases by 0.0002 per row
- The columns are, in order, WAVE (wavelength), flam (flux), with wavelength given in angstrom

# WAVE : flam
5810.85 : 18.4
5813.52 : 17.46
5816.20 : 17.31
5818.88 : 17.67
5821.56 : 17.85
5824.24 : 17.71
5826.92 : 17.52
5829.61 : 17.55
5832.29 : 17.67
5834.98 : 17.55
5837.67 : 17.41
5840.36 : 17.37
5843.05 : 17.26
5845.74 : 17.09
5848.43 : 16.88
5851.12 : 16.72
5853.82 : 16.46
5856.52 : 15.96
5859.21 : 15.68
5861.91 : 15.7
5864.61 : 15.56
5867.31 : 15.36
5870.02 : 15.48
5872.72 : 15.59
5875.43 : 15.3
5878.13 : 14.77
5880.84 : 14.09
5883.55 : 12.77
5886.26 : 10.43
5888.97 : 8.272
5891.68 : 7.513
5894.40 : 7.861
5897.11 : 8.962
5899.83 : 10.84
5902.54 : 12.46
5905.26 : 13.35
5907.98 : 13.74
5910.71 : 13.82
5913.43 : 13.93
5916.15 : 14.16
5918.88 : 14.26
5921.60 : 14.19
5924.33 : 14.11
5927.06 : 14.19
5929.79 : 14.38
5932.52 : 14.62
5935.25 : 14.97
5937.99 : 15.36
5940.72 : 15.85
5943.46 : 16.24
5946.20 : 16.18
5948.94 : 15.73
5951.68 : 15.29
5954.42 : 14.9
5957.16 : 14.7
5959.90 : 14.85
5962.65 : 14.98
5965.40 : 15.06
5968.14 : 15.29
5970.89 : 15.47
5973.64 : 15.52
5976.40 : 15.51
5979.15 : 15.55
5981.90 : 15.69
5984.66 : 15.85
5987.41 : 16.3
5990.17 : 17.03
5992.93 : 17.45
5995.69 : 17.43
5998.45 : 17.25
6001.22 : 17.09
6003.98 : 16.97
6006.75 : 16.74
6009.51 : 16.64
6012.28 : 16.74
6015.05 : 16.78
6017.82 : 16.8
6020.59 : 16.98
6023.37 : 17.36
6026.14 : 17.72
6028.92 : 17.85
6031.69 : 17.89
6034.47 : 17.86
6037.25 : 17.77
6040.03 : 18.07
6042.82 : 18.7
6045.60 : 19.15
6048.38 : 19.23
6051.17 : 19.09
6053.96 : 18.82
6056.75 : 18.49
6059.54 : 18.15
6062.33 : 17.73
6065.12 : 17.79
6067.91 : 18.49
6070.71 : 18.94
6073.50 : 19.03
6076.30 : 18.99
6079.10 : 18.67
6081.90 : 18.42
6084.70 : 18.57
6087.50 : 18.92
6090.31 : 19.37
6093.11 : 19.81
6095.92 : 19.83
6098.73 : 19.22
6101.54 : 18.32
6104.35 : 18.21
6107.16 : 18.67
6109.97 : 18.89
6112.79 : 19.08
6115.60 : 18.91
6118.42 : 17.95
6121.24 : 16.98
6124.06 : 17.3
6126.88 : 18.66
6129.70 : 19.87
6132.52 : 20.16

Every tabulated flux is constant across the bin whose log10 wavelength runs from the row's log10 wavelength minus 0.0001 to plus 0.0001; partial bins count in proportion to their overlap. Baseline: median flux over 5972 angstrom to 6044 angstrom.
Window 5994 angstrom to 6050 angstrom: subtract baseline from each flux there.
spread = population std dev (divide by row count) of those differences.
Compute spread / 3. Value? 0.25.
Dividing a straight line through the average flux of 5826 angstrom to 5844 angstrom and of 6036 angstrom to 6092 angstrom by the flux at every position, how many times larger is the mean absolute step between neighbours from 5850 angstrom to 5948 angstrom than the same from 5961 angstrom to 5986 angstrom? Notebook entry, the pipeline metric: 9.6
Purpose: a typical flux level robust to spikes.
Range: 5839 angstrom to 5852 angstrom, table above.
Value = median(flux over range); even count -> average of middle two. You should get 17.1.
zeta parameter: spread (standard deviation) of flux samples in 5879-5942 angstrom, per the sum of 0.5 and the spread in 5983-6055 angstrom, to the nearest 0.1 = 1.8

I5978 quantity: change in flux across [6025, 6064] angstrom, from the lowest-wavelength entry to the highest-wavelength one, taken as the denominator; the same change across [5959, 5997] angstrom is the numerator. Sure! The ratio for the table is 258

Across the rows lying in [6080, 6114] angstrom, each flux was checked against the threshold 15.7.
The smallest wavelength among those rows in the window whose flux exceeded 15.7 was 6081.90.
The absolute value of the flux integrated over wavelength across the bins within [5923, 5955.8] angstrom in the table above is 497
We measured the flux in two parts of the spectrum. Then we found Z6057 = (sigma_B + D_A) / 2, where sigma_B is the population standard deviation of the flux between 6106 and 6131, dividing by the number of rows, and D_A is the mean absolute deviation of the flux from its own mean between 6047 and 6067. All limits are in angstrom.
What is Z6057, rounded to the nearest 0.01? 0.68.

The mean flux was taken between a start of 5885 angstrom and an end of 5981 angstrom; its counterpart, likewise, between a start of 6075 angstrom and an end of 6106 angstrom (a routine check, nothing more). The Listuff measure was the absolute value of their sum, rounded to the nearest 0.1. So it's 32.7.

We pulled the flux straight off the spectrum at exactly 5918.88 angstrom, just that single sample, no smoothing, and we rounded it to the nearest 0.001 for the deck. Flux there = 14.260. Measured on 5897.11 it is 8.962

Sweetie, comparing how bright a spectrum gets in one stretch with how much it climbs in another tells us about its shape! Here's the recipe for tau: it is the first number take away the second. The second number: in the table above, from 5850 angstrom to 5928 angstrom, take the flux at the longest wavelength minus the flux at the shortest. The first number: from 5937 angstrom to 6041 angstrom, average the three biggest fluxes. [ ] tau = 20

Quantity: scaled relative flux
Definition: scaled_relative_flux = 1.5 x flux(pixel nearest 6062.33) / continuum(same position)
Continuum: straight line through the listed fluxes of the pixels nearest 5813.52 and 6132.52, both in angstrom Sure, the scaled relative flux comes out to 1.36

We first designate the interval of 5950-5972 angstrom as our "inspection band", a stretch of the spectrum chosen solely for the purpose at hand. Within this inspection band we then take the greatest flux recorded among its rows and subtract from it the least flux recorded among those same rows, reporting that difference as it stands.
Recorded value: 0.77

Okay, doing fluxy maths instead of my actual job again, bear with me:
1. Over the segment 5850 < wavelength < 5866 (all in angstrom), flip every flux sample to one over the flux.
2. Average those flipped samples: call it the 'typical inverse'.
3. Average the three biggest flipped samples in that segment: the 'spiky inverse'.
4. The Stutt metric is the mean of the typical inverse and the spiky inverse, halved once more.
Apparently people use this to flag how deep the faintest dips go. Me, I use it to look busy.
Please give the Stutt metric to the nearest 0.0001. 0.0316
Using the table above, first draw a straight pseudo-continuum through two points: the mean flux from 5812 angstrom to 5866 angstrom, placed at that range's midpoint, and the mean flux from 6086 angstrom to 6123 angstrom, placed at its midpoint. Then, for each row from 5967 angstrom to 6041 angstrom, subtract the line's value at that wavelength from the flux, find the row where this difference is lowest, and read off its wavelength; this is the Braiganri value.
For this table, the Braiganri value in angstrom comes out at 5968.14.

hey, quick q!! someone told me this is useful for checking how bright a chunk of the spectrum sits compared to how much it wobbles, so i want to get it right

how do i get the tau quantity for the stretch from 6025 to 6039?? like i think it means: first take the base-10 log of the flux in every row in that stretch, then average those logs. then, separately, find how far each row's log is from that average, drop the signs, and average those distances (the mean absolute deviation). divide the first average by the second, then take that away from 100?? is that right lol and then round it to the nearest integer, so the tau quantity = -778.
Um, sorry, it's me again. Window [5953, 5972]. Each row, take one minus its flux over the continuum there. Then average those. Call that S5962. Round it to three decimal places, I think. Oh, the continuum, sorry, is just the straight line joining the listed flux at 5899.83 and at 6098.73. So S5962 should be -0.115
